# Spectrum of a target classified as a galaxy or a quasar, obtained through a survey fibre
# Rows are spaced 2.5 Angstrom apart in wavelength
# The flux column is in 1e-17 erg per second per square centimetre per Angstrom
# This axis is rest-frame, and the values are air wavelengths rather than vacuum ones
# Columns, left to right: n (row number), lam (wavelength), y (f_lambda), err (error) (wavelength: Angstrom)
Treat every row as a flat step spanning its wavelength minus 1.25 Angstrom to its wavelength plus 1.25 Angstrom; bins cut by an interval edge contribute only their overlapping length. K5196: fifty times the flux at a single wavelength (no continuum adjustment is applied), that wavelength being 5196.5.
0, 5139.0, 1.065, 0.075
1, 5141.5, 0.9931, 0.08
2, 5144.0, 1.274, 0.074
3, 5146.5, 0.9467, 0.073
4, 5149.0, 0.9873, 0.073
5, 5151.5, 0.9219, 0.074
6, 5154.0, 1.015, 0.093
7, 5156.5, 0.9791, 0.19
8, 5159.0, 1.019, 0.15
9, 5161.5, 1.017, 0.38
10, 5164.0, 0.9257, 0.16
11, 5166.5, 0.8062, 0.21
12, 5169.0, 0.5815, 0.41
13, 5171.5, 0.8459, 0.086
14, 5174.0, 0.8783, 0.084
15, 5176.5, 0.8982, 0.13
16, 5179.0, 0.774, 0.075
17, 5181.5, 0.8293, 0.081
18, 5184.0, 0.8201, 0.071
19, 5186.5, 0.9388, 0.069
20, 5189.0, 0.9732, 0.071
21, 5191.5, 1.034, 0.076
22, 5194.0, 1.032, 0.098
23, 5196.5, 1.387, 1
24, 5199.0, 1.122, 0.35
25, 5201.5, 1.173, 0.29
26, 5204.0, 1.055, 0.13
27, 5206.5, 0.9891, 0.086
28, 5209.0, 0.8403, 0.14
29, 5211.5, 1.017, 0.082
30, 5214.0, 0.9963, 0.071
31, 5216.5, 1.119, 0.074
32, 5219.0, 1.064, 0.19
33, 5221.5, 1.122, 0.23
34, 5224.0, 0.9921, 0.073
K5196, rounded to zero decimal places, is 69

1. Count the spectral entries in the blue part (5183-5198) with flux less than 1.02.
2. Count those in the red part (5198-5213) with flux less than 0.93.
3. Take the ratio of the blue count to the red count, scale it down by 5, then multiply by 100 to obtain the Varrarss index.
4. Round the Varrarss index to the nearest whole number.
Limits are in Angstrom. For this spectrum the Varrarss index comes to 60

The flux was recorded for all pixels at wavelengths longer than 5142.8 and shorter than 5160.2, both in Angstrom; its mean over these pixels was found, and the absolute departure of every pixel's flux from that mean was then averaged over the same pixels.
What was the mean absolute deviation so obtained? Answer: 0.072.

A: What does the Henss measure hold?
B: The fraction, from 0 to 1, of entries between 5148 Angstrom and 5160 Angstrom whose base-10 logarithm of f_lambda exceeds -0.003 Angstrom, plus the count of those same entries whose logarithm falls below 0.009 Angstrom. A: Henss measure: 5.4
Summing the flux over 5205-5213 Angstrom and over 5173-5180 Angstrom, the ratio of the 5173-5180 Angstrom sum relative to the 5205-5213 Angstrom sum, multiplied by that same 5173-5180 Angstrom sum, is 2.3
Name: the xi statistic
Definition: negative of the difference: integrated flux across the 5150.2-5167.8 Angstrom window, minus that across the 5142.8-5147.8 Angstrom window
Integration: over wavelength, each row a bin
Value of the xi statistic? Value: -11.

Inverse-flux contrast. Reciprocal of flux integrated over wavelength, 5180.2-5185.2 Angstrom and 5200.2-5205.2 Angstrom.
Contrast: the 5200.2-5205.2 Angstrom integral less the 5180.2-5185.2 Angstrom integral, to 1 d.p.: -1.6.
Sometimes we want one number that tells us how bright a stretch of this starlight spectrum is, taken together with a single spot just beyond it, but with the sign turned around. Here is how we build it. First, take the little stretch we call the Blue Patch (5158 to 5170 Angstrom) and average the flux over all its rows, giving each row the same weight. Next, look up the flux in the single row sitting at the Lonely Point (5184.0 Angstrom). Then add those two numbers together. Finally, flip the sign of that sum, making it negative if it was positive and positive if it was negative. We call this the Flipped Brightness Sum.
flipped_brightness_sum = -1.69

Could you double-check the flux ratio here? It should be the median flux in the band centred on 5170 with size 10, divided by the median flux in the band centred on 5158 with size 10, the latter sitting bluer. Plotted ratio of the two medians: 0.81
